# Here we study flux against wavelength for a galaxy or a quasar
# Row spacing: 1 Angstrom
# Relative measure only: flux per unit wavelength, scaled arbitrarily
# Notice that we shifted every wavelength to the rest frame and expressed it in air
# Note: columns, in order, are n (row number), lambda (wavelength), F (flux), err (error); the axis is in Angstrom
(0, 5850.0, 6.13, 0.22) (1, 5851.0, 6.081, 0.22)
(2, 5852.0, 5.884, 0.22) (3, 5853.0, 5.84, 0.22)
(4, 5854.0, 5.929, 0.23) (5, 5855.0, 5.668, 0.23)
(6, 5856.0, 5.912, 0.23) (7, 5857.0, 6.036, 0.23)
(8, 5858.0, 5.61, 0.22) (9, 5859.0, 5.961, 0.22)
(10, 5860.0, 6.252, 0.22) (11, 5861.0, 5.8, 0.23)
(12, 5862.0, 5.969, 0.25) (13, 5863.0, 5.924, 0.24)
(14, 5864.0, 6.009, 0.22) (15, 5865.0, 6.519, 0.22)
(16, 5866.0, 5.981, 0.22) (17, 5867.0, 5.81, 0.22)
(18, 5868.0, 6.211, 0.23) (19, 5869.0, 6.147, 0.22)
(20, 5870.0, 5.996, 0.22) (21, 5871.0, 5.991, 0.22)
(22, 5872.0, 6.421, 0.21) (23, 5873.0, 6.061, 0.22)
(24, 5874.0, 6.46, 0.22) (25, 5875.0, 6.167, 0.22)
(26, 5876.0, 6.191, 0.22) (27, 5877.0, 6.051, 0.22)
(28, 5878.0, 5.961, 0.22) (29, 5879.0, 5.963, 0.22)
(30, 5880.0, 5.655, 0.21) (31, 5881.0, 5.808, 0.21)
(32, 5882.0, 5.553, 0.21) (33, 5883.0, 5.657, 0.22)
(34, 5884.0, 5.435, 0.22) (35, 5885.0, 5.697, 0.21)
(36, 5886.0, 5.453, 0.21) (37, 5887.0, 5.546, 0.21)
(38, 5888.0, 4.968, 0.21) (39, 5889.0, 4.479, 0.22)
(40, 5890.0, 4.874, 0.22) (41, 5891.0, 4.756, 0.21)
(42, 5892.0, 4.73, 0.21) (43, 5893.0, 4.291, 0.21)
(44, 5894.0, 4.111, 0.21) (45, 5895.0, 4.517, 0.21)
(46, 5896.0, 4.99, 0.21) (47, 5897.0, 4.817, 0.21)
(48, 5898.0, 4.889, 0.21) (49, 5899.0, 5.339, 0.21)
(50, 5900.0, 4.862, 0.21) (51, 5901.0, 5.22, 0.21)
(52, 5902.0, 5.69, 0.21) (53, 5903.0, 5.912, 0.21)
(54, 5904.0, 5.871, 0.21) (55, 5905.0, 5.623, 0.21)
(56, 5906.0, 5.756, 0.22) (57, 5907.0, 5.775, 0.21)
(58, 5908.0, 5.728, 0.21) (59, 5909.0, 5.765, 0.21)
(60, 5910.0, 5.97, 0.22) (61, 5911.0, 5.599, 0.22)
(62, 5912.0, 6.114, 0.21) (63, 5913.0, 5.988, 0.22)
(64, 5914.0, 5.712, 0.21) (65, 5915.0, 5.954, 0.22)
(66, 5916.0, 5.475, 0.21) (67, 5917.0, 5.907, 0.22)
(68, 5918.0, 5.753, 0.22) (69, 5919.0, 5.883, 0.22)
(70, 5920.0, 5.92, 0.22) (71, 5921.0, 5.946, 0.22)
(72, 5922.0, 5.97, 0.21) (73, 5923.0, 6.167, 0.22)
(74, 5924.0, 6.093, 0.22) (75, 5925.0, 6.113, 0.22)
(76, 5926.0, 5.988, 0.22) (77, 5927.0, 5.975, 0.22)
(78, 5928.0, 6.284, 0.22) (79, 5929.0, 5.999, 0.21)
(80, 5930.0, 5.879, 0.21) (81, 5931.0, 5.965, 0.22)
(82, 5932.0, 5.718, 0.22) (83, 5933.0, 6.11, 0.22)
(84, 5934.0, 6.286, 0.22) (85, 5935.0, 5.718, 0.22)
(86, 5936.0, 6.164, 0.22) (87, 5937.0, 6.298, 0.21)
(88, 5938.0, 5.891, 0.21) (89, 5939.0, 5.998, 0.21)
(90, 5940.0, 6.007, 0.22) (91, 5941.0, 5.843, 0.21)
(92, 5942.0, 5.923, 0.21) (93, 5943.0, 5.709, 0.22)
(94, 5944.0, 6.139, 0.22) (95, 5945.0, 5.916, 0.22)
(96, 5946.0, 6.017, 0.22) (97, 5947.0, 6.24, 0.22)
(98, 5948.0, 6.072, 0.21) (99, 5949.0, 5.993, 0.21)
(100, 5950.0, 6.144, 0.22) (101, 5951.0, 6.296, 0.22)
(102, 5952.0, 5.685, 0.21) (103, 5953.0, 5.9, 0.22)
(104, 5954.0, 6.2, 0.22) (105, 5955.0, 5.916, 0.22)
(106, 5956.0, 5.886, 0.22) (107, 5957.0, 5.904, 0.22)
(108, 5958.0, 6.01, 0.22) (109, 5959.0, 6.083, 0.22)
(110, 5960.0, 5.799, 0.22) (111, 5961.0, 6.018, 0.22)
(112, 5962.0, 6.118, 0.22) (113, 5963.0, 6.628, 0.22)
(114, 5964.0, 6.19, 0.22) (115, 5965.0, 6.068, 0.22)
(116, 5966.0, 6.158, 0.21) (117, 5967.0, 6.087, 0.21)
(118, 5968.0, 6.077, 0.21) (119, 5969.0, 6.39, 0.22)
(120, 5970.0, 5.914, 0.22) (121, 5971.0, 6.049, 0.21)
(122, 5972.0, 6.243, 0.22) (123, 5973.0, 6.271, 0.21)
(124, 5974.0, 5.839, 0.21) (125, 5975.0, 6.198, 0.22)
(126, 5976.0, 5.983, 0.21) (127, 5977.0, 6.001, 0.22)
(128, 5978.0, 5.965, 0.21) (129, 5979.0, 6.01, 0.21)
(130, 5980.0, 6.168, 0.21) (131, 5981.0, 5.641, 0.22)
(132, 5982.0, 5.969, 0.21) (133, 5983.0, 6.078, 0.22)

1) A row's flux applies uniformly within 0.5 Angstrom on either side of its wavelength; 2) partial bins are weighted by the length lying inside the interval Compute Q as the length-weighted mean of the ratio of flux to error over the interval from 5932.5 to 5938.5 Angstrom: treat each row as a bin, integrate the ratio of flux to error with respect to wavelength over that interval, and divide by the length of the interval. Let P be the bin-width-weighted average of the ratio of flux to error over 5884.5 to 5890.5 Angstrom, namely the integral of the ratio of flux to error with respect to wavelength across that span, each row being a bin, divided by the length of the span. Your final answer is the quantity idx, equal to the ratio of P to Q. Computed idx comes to 0.87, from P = 24.3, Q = 28.1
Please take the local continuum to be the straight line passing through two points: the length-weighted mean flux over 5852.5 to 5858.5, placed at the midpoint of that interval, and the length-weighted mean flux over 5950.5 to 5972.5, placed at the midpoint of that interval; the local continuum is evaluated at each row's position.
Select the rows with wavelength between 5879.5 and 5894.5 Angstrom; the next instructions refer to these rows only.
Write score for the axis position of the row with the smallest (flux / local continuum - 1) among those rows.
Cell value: 5894.0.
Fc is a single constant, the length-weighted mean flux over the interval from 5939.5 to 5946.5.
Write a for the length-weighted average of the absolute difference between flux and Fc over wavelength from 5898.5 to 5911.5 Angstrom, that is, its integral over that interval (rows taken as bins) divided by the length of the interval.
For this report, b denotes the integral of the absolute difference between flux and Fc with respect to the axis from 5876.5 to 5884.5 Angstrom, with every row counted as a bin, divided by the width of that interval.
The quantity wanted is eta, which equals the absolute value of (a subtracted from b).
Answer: 0.1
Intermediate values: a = 0.32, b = 0.22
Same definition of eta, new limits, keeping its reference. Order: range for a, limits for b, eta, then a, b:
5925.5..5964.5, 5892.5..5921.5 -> 0.3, 0.16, 0.46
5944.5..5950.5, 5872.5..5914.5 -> 0.4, 0.13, 0.53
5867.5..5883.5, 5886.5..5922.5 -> 0.3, 0.22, 0.55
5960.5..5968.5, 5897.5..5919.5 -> 0.1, 0.23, 0.29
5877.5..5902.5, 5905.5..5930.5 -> 0.6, 0.77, 0.14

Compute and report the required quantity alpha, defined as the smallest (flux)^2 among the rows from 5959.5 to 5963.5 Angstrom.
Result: 33.6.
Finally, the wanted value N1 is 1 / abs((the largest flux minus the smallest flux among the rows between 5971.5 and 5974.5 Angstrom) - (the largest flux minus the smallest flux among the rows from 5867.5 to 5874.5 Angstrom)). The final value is 27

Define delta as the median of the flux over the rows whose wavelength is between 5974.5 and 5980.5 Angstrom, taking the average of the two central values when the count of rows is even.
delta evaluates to 6.01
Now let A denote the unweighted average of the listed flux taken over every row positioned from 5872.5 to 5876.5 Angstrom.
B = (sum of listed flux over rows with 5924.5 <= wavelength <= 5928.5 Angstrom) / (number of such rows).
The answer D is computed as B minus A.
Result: -0.13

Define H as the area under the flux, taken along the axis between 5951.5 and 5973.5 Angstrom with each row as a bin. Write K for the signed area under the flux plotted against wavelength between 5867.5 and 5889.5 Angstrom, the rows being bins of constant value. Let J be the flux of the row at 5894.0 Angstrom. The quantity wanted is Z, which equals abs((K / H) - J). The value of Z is 3.15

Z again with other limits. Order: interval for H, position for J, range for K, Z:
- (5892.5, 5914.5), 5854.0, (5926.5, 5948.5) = 4.81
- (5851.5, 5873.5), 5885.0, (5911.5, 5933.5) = 4.70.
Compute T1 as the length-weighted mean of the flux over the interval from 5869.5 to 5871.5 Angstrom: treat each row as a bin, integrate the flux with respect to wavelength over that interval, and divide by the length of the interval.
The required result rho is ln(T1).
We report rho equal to 1.79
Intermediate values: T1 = 5.99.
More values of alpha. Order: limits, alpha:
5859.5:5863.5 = 33.6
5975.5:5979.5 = 35.6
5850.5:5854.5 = 34.1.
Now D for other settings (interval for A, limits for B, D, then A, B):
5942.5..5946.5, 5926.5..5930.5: 0.09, 5.95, 6.03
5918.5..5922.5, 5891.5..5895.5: -1.52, 5.93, 4.41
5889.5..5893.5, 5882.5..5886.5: 0.90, 4.66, 5.56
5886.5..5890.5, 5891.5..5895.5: -0.55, 4.97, 4.41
